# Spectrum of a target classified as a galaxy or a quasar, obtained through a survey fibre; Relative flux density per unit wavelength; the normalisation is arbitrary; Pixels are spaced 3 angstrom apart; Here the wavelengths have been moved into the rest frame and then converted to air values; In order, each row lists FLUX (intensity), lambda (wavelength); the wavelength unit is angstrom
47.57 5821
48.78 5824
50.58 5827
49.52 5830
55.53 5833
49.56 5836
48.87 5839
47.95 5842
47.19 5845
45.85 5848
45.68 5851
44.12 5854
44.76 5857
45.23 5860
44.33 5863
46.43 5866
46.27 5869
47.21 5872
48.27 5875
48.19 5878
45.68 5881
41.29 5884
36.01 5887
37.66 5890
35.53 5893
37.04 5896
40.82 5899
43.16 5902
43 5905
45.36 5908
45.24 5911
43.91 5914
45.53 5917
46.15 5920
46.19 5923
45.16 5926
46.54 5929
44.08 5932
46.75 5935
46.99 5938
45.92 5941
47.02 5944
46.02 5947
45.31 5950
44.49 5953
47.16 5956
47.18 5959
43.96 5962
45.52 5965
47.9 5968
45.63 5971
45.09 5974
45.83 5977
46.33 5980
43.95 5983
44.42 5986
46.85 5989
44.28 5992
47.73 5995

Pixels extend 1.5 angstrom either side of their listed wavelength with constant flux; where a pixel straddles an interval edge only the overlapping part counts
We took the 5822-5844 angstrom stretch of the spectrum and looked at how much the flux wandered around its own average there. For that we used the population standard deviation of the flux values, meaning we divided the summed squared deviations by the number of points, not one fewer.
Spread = 2.3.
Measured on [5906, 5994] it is 1.1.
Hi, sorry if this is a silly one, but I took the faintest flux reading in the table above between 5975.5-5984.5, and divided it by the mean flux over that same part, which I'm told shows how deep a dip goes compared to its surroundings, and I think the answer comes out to 0.969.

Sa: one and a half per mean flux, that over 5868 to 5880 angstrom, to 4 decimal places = 0.0316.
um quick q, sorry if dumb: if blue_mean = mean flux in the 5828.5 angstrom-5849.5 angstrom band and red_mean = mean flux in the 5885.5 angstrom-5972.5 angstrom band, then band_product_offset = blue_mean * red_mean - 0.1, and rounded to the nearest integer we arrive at 2174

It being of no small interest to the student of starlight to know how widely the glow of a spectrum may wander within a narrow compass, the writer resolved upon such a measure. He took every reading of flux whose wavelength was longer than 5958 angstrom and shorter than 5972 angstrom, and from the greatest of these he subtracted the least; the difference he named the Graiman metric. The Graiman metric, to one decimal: 3.9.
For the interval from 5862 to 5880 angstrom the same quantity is 3.9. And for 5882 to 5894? 5.8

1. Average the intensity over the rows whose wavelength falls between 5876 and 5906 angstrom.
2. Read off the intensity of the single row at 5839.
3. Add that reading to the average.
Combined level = 90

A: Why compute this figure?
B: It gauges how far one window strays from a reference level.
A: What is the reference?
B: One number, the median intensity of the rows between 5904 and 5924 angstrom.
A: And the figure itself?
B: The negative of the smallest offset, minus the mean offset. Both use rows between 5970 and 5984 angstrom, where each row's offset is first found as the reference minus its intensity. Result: 1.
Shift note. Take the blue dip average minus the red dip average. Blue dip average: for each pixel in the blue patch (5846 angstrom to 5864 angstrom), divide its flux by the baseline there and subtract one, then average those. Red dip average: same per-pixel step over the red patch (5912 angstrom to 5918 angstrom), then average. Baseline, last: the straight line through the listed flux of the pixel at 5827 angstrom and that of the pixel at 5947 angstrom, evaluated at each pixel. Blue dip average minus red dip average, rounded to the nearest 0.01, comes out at -0.04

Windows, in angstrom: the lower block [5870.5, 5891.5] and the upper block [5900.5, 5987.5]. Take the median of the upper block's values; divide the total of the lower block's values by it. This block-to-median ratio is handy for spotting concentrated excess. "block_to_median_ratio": 6.7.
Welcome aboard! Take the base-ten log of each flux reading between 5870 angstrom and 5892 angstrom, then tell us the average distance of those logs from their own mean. 0.0452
